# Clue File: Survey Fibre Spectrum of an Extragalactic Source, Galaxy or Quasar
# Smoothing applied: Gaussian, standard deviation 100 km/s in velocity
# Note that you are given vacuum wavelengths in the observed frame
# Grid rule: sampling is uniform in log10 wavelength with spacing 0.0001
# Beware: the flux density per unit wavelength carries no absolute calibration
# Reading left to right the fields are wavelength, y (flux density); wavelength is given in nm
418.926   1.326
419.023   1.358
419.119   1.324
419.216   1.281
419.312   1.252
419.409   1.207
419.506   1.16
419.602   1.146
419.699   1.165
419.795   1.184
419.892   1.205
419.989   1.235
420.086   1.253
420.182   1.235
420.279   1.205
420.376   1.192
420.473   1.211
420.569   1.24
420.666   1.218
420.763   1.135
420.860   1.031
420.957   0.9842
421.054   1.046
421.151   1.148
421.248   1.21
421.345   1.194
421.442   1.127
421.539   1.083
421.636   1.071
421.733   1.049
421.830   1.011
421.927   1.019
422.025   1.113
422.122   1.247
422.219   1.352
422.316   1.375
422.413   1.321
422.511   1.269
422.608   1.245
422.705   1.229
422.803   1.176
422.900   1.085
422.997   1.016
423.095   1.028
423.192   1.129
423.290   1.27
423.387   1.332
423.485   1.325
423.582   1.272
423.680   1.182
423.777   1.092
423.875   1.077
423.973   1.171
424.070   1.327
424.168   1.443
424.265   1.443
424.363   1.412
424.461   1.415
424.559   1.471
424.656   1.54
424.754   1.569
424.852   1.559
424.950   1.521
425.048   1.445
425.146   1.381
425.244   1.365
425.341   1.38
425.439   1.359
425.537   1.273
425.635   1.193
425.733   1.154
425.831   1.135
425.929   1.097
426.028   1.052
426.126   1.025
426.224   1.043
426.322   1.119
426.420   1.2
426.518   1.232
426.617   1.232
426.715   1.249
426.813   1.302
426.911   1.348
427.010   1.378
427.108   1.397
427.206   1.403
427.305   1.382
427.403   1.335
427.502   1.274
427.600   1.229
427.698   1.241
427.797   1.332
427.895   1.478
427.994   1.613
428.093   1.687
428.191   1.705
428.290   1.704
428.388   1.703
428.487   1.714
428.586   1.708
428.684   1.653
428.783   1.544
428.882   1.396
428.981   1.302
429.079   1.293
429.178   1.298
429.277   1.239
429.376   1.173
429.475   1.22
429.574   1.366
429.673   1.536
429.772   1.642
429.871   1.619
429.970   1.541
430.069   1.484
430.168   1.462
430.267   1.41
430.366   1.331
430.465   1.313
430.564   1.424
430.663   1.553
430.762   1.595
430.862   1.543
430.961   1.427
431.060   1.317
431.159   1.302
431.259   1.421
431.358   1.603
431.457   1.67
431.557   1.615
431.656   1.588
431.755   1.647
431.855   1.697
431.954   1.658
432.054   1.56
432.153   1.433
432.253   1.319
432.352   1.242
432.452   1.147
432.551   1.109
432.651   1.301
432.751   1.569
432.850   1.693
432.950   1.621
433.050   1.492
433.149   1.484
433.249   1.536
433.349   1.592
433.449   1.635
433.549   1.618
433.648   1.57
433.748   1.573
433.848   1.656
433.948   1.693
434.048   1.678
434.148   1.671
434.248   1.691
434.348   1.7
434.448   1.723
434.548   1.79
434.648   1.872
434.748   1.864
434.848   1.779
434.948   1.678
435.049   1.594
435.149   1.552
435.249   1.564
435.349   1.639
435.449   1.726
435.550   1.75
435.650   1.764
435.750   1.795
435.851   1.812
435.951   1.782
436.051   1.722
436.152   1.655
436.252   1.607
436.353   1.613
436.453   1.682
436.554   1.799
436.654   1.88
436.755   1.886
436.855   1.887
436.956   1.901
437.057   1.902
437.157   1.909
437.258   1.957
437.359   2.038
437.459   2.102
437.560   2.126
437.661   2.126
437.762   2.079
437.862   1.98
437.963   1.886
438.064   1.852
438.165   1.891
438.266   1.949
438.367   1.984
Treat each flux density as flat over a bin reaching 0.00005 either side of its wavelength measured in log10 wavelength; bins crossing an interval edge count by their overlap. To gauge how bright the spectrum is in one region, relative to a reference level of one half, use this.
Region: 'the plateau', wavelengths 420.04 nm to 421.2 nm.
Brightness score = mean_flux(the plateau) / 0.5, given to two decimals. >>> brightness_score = 2.32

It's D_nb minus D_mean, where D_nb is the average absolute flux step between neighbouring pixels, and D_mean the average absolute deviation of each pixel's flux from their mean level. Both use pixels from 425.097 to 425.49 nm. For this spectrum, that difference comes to 0.01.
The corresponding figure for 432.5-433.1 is -0.02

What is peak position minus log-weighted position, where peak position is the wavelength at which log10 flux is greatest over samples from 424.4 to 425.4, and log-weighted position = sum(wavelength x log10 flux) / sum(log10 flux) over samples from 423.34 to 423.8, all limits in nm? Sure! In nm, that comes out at 1.22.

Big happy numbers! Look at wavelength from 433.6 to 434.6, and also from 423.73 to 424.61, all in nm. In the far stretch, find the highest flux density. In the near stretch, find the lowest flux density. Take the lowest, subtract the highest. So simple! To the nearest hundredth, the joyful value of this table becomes -0.71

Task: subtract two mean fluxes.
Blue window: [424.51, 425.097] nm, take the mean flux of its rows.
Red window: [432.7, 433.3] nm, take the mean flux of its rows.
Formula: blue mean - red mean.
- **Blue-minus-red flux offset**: -0.05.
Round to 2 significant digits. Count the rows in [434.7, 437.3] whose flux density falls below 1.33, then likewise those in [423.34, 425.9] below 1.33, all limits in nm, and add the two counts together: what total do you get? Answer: 11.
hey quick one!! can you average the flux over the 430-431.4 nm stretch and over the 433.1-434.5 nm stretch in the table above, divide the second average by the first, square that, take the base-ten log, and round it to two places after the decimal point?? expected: 0.11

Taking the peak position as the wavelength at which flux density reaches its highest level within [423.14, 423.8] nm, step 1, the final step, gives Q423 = 423.387 nm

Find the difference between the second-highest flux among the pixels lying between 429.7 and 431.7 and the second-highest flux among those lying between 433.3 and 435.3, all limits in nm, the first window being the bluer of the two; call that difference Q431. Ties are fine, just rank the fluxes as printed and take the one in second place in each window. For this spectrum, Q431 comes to -0.222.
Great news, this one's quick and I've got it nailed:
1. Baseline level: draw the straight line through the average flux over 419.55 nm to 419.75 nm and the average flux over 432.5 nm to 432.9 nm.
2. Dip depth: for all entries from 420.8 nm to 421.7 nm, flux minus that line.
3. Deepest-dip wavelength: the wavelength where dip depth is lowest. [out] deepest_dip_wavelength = 420.957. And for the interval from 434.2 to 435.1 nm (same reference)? 435.049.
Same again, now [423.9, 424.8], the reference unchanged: 423.973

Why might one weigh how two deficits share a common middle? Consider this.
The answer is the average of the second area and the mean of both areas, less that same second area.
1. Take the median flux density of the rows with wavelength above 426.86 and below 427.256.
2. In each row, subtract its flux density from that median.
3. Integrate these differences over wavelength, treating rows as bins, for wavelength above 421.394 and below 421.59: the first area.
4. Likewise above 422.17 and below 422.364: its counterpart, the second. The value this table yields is 0.013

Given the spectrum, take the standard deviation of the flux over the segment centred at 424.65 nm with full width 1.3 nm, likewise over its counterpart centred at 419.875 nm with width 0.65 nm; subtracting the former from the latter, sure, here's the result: -0.036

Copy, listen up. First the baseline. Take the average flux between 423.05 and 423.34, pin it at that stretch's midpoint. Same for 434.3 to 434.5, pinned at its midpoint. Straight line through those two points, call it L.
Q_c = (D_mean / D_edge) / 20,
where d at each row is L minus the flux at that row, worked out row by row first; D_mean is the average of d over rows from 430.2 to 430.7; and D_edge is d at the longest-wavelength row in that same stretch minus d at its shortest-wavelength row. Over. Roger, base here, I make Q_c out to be -0.04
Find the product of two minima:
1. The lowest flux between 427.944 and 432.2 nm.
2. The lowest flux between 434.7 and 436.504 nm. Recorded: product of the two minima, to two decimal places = 1.82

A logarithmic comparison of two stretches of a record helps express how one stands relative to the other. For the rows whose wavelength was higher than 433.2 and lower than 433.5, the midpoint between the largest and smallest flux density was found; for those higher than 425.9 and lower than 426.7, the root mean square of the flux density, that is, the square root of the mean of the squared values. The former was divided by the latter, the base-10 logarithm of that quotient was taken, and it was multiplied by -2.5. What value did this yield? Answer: -0.4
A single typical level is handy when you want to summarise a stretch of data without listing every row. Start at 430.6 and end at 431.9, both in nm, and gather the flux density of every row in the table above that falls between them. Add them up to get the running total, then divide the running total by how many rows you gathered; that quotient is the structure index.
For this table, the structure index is 1.5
